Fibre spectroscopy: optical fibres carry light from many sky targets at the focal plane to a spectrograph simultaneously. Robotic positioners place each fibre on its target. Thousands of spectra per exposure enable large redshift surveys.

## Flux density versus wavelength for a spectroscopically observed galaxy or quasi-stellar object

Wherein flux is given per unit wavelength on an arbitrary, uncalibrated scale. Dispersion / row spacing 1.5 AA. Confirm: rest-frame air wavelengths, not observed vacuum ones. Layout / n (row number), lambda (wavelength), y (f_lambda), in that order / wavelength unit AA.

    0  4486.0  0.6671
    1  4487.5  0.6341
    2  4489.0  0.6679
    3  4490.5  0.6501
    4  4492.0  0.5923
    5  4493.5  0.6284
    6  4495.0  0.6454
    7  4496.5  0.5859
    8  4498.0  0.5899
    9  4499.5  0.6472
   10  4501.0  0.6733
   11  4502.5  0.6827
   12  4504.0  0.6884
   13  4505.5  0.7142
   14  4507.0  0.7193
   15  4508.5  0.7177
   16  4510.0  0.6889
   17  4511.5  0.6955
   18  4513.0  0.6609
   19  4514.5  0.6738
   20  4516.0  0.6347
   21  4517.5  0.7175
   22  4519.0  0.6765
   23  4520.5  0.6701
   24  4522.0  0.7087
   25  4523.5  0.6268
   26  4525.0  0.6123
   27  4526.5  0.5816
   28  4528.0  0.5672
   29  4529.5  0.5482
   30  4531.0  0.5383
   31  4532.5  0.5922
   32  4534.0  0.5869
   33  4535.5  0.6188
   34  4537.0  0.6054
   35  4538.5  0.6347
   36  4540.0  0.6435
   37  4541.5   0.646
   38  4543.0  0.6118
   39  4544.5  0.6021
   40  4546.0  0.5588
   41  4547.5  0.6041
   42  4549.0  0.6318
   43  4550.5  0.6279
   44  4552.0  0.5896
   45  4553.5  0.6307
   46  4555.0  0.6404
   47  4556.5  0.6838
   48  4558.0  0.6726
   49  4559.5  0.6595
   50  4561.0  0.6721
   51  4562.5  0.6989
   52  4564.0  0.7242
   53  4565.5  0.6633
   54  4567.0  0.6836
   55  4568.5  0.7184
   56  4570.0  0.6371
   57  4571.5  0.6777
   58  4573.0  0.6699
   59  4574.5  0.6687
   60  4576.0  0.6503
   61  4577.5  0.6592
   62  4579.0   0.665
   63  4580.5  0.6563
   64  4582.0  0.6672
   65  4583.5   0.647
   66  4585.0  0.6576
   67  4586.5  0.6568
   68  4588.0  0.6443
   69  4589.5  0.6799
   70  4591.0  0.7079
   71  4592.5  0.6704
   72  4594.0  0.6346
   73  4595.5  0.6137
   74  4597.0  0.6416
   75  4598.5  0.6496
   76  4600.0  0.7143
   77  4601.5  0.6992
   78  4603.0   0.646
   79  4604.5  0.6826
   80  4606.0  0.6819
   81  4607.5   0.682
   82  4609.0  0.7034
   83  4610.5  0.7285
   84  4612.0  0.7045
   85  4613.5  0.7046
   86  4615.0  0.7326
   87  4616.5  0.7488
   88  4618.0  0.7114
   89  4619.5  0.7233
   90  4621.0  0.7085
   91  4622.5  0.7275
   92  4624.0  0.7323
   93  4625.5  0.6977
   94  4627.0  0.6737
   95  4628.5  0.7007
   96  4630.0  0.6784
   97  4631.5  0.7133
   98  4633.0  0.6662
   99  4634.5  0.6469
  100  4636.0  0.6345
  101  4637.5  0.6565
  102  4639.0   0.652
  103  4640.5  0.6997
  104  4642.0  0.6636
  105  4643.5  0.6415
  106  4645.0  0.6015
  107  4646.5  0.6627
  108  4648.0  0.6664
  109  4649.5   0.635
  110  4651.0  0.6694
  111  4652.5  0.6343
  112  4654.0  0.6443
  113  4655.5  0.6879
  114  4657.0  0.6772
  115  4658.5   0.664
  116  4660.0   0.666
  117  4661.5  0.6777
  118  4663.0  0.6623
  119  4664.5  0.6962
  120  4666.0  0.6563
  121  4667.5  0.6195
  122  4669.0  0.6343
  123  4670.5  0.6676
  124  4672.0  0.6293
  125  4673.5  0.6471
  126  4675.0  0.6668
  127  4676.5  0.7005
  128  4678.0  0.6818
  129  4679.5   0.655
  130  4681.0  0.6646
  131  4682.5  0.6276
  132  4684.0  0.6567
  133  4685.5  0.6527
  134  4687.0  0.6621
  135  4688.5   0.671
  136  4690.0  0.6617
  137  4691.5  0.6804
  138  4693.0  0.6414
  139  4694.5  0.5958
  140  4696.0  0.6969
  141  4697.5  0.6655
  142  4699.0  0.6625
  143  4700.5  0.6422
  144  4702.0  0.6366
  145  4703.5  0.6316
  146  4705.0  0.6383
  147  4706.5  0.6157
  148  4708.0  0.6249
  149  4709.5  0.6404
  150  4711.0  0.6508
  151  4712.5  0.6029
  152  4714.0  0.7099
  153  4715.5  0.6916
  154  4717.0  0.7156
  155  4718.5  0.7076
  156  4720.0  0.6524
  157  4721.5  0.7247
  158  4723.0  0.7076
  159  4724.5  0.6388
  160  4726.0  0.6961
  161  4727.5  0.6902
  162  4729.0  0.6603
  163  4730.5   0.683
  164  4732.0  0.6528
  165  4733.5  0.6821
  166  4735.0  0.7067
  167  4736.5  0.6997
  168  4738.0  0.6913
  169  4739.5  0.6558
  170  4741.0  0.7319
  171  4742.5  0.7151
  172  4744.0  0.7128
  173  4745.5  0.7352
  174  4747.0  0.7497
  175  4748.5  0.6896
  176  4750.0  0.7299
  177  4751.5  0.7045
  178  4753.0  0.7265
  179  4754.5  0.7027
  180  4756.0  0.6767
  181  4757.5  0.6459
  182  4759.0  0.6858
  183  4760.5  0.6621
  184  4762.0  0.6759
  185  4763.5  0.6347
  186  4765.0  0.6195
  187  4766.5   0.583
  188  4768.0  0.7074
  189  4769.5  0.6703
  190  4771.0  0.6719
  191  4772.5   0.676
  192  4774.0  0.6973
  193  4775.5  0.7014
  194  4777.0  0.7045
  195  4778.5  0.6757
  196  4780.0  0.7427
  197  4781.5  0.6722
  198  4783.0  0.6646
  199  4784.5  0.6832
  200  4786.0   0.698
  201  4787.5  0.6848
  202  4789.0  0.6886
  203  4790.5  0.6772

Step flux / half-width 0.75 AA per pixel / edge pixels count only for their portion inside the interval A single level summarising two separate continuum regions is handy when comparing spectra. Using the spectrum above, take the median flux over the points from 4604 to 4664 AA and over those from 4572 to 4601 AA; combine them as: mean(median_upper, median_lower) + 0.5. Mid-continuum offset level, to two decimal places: 1.17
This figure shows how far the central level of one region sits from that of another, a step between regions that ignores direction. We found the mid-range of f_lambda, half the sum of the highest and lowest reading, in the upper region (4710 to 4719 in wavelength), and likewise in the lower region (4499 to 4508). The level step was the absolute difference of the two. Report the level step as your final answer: 0.024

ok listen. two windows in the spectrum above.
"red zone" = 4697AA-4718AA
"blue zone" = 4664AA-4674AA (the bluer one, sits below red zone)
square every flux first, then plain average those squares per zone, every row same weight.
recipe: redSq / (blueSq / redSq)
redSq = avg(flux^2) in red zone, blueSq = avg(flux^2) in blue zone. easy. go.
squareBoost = 0.43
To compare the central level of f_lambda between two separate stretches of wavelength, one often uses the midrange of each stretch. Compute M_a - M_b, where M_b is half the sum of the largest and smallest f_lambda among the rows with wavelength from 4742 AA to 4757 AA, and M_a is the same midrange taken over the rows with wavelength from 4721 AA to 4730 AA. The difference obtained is -0.031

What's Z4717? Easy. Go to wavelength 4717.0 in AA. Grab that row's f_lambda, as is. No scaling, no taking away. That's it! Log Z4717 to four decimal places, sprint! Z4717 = 0.7156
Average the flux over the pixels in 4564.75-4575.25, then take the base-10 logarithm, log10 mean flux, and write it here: -0.171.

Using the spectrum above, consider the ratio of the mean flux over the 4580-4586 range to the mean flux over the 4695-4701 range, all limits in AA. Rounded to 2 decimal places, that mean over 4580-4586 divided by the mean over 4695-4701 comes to 0.99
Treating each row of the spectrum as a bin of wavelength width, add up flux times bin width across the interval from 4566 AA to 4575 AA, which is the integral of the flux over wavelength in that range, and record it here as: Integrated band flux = 6.08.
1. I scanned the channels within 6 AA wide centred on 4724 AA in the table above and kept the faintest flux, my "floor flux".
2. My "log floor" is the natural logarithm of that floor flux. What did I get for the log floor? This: -0.448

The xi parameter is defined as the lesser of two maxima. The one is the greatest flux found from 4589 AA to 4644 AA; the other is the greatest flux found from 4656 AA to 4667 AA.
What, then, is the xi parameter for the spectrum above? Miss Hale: 0.696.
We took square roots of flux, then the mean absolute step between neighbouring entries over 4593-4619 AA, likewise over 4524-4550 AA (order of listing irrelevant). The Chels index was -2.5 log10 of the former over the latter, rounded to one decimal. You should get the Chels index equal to 0.1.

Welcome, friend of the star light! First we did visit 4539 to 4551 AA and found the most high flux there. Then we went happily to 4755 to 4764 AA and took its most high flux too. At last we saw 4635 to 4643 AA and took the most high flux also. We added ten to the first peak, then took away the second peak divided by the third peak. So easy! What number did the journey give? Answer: 9.67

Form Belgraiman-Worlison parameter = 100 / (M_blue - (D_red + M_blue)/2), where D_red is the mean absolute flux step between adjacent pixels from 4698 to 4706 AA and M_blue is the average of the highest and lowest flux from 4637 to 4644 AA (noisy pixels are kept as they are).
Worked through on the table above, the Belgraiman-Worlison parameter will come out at 302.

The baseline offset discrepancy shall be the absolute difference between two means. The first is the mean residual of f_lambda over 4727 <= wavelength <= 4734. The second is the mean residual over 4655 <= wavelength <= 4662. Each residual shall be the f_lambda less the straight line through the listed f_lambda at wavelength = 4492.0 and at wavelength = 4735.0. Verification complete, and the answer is 0.035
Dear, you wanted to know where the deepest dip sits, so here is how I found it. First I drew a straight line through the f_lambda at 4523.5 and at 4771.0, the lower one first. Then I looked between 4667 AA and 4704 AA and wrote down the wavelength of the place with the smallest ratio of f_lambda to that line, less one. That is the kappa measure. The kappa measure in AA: 4694.5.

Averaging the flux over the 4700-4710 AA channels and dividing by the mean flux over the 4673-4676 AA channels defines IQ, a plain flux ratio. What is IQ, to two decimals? 0.96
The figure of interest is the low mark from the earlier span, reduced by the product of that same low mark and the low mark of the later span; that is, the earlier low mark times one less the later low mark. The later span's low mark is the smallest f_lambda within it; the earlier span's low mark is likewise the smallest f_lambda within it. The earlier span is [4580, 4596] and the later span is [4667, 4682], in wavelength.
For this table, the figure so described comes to 0.234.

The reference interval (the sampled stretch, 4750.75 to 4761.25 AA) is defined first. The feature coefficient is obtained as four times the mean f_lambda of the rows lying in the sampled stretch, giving 2.75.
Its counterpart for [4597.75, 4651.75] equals 2.74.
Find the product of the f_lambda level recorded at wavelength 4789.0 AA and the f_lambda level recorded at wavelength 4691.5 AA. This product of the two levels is 0.469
